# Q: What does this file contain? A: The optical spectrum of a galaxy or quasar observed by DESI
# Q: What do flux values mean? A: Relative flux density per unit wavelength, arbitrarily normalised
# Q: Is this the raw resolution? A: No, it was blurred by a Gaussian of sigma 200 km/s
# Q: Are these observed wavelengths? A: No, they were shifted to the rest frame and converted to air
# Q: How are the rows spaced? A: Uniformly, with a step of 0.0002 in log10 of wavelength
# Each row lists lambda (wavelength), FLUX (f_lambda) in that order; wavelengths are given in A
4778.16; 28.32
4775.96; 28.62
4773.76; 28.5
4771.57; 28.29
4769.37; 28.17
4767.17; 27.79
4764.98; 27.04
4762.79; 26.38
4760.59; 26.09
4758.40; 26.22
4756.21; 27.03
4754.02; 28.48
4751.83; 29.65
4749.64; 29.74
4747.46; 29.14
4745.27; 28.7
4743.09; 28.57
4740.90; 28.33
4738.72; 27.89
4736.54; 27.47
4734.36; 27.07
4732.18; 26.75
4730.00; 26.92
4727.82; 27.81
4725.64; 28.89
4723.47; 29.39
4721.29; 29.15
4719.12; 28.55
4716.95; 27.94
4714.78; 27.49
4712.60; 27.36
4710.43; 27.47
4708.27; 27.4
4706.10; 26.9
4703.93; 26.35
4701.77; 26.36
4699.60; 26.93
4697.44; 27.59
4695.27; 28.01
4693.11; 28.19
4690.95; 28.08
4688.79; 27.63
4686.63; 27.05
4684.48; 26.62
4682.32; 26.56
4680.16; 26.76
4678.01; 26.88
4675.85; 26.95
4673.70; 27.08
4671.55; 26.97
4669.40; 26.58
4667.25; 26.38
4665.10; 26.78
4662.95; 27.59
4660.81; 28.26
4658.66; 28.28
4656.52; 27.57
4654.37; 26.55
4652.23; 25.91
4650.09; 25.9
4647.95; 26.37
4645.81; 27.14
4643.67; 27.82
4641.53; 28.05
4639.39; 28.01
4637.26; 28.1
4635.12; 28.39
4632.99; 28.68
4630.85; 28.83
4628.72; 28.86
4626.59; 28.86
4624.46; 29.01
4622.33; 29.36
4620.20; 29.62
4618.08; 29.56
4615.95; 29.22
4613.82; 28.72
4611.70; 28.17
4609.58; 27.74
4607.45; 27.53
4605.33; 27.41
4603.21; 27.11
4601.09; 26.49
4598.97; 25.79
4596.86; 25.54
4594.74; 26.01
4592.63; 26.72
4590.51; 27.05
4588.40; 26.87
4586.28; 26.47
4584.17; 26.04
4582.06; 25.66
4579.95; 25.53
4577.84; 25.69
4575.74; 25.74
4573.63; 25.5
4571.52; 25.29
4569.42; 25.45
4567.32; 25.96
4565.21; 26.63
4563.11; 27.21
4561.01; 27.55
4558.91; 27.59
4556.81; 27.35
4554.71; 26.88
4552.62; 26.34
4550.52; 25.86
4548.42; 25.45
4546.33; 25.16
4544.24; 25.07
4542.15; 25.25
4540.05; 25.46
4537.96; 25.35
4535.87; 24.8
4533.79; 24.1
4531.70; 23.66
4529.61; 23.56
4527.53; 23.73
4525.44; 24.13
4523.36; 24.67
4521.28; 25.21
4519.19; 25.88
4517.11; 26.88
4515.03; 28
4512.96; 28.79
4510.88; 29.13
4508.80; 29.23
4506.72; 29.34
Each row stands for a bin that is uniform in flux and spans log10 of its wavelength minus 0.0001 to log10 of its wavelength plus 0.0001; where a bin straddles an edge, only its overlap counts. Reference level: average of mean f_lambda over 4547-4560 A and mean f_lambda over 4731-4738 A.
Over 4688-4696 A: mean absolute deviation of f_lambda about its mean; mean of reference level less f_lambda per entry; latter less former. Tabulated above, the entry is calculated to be -1.3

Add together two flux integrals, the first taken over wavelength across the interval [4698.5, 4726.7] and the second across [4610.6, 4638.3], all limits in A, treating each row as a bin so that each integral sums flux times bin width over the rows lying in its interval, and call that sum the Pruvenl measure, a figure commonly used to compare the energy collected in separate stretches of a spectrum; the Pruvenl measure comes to 1581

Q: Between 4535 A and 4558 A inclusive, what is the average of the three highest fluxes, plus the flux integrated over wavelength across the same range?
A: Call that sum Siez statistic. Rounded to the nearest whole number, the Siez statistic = 619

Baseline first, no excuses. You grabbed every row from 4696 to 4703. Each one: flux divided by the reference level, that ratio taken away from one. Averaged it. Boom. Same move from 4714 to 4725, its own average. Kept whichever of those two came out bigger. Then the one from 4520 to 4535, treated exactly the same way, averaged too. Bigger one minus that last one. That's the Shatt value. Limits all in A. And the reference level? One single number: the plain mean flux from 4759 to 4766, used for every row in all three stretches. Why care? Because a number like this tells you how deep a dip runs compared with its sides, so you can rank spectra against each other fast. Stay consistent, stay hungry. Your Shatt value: -0.11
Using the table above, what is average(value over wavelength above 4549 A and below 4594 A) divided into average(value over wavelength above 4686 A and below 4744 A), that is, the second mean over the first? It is 1.05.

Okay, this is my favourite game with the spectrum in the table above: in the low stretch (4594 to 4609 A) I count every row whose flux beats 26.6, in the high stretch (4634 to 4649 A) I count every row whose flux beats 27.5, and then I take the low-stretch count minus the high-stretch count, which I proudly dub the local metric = -2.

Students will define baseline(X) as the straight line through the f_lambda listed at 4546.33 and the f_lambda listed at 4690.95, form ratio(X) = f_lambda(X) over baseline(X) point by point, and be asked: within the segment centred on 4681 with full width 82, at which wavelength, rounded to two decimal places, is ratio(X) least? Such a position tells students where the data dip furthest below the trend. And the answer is 4703.93 A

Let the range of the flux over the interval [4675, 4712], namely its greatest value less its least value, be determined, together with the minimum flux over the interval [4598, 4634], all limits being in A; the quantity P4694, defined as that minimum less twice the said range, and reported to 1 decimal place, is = 22.1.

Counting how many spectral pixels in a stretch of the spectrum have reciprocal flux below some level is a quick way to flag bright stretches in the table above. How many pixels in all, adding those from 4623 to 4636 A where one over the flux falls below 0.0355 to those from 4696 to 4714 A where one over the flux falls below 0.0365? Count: 9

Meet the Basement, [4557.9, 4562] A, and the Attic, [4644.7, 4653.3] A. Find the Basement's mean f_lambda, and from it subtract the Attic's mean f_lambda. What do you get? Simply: 1.2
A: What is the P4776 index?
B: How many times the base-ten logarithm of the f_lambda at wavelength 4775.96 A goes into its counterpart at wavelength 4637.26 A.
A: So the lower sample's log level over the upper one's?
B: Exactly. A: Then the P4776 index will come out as 0.995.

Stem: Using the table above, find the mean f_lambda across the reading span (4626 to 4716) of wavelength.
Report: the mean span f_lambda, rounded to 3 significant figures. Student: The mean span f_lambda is 27.4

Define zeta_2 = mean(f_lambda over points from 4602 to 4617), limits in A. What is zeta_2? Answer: 28.0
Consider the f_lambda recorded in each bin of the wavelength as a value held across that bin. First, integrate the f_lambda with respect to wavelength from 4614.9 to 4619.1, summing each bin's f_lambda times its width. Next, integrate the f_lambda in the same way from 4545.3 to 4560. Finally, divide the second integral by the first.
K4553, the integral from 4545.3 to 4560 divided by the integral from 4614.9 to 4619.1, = 3.1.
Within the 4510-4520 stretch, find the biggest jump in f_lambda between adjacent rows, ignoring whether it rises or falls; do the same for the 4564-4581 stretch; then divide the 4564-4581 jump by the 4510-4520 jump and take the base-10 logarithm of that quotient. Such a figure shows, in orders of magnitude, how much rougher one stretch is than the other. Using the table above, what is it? -0.22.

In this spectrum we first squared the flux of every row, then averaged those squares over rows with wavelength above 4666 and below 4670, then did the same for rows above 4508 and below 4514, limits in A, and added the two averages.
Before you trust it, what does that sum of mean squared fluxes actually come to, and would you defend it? 1545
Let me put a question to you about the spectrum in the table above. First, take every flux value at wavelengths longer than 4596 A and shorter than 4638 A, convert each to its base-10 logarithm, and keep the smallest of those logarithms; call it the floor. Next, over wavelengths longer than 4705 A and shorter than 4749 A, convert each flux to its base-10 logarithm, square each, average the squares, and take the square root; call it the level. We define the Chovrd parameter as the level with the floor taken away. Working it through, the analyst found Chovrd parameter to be 0.039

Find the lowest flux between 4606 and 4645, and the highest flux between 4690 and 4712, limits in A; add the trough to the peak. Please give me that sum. 55.7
